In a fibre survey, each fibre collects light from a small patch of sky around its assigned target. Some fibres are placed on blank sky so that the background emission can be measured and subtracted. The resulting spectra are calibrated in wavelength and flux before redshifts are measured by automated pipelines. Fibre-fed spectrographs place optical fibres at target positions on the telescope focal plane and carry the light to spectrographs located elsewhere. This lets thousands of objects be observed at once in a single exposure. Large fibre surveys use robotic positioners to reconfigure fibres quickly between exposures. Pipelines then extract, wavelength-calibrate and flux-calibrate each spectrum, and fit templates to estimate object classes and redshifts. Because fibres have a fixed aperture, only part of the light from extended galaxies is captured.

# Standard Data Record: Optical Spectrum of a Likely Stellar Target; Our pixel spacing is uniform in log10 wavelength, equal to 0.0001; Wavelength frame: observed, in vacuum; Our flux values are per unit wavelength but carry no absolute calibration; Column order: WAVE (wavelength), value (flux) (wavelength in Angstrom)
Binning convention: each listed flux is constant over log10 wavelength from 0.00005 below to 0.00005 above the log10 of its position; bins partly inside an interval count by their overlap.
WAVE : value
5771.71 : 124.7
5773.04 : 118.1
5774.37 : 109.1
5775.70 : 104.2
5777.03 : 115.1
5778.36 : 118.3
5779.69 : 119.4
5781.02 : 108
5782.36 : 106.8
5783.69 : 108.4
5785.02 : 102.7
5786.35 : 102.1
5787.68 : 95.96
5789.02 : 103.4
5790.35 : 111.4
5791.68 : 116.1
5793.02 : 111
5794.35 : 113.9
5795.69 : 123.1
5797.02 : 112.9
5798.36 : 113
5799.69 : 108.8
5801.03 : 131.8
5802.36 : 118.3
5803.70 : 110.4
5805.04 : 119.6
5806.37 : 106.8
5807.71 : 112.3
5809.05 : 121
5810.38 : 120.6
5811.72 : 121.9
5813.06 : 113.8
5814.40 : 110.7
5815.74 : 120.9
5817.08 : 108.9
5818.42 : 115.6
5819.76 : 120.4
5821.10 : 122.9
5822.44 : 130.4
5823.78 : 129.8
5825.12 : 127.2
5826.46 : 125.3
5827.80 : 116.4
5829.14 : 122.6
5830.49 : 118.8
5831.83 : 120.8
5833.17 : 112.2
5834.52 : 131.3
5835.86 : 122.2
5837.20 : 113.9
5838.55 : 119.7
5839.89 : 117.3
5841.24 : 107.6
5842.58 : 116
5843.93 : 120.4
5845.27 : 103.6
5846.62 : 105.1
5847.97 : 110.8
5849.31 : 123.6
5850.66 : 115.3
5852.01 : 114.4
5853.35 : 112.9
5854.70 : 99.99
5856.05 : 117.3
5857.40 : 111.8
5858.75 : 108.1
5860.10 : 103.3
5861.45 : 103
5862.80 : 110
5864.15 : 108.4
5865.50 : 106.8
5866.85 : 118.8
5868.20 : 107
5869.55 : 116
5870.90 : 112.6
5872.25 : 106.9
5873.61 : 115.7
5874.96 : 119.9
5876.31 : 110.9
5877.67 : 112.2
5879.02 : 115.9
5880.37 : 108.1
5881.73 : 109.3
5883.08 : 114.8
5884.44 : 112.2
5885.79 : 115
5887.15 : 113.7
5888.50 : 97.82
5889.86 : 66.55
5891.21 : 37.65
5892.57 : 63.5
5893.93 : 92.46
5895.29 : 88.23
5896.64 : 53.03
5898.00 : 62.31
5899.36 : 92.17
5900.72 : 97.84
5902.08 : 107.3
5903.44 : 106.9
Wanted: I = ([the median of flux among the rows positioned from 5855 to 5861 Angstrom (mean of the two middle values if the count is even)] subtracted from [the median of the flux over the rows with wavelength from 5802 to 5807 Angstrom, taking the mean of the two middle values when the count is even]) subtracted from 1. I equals -3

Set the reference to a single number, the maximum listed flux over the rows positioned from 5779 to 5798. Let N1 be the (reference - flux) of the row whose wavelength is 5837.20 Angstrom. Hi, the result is 9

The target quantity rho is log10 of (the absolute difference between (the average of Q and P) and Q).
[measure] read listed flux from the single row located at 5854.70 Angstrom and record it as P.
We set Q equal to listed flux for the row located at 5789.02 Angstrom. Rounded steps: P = 99.99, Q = 103.4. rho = 0.23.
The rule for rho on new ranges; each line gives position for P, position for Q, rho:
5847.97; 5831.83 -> 0.70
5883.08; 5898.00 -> 1.42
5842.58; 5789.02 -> 0.80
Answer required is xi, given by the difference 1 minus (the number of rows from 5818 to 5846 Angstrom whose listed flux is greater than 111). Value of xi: -18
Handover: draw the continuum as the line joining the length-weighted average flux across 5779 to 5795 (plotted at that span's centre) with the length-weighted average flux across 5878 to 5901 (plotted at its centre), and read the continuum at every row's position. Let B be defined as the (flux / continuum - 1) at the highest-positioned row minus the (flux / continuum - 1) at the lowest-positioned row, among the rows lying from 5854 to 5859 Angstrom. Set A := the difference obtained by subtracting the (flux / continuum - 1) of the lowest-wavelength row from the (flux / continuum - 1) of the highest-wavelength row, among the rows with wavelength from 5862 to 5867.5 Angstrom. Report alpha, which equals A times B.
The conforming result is 0.009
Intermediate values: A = 0.10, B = 0.09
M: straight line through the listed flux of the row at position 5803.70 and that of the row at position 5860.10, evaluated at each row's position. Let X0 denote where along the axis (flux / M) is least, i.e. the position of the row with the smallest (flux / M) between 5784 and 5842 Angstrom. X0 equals 5787.68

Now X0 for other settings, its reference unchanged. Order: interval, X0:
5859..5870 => 5861.45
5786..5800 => 5787.68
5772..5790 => 5787.68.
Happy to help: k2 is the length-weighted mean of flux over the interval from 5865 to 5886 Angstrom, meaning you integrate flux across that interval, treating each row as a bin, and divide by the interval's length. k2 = 113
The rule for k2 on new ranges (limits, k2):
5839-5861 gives 112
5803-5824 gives 118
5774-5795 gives 109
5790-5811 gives 116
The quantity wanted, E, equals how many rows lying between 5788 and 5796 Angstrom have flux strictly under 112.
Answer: 3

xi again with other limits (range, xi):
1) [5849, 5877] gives -10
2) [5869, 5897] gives -9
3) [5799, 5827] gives -15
